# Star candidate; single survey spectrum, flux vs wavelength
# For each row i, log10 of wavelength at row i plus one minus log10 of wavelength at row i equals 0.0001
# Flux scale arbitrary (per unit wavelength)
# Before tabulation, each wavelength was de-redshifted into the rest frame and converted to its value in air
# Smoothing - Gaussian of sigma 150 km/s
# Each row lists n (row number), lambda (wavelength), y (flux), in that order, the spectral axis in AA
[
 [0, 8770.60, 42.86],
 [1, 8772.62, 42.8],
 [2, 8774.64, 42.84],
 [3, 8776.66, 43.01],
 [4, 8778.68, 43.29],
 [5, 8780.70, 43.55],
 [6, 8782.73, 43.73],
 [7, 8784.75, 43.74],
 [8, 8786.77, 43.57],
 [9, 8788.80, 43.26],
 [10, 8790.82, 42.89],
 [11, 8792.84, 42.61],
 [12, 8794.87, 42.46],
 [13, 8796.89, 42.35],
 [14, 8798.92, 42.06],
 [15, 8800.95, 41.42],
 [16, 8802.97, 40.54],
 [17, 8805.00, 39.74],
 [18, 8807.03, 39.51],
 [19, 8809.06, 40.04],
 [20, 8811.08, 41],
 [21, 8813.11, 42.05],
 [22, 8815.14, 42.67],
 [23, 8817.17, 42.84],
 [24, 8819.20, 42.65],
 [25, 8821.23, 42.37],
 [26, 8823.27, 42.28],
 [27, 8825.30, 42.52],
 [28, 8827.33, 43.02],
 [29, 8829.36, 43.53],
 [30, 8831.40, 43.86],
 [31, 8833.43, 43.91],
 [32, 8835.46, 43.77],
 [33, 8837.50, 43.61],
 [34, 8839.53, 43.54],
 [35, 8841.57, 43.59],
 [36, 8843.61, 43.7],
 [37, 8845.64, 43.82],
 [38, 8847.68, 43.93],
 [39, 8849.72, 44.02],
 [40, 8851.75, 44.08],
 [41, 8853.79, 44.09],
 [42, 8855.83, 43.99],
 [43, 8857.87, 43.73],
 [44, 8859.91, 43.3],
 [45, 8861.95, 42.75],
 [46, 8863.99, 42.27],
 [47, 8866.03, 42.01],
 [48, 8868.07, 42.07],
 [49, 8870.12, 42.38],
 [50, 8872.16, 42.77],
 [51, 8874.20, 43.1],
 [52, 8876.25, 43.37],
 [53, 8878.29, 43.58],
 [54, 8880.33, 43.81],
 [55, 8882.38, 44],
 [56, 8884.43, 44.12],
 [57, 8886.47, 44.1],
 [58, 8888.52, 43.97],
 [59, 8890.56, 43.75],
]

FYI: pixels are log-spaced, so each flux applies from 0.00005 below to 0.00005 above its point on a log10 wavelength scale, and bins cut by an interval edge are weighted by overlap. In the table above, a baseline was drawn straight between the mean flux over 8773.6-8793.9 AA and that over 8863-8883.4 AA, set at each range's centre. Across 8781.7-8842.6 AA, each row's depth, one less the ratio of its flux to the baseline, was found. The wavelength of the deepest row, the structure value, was 8807.03 AA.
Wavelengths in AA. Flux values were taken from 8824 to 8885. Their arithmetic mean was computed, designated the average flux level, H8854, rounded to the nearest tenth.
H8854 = 43.4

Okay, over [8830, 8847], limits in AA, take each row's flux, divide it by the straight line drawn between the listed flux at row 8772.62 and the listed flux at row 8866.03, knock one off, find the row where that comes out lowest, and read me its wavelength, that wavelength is 8839.53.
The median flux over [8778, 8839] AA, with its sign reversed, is -42.66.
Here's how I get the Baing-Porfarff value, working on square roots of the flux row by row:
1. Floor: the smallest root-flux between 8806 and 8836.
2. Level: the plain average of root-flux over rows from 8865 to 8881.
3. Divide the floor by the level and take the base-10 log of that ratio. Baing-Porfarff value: -0.0178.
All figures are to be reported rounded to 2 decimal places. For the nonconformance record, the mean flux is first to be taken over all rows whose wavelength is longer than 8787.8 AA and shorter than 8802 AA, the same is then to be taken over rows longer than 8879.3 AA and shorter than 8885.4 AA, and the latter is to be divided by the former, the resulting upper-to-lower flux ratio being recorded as 1.04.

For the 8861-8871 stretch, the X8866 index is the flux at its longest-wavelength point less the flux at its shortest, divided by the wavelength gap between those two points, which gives -0.05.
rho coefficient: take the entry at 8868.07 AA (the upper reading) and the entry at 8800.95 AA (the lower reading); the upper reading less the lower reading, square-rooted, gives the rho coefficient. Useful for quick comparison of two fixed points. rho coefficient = 0.81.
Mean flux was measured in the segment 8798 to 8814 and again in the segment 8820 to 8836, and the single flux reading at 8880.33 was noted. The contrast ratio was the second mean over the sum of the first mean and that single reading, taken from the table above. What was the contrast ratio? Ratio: 0.510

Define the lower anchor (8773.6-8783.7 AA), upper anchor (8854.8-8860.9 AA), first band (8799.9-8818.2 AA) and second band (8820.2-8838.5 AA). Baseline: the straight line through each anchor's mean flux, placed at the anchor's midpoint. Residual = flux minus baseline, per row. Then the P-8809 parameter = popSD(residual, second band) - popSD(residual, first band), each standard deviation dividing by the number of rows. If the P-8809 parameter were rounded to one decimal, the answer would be -0.5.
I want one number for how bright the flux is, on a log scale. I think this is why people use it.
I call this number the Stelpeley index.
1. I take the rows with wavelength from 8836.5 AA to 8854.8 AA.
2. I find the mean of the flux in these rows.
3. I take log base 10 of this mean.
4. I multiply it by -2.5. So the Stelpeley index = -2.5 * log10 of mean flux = -4.10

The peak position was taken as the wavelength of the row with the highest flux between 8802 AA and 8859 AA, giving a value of 8853.79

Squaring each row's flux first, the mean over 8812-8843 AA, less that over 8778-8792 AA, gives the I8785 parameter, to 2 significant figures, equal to -30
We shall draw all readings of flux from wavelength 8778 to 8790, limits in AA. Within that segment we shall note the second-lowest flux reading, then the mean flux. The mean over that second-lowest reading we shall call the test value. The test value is 1.01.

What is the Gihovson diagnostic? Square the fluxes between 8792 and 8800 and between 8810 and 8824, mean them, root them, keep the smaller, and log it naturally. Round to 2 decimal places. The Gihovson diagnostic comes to 3.74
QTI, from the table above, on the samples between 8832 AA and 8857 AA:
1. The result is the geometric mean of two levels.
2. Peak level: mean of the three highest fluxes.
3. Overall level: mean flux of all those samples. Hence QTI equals 44.0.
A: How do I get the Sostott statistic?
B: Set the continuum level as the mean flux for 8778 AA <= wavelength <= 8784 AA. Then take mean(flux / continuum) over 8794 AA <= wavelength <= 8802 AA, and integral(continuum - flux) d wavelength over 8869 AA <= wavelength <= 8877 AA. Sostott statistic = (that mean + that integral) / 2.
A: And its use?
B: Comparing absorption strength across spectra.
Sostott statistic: 3.0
